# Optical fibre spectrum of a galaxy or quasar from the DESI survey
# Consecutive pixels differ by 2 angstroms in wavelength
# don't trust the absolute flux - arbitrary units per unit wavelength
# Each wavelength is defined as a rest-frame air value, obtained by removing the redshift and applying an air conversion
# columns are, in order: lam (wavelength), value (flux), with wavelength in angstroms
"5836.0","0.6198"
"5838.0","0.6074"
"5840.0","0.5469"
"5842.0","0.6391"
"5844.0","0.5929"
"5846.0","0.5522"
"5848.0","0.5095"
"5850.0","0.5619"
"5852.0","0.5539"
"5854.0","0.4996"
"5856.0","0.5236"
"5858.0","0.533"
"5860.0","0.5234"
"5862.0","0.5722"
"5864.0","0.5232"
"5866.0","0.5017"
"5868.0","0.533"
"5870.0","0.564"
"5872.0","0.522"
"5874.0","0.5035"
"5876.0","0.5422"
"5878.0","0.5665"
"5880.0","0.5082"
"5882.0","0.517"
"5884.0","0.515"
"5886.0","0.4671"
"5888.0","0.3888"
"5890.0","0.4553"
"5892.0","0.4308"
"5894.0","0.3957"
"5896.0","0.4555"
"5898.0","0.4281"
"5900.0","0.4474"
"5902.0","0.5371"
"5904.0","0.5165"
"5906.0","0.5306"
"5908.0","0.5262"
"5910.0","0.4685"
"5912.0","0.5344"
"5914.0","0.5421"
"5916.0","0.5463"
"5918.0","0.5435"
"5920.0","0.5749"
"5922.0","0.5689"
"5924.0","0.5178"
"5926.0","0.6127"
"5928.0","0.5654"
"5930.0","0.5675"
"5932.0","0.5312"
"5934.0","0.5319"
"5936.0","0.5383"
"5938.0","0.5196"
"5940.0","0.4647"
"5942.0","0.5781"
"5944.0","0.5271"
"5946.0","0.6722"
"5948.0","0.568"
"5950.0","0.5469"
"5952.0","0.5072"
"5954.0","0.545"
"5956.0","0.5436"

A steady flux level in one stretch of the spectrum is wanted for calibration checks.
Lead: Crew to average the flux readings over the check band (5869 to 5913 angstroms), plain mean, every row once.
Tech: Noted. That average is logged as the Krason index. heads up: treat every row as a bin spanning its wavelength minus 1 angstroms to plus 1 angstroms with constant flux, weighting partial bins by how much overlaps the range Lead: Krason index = 0.492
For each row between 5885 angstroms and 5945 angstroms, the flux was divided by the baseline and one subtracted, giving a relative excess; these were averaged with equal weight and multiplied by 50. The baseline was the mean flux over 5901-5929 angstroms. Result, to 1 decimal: -2.9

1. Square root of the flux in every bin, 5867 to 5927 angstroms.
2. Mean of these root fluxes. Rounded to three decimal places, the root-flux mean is 0.712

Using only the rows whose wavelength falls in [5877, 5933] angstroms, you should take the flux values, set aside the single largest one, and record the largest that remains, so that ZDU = 0.5749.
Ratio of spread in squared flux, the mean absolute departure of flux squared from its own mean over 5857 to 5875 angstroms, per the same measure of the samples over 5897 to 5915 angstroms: 0.52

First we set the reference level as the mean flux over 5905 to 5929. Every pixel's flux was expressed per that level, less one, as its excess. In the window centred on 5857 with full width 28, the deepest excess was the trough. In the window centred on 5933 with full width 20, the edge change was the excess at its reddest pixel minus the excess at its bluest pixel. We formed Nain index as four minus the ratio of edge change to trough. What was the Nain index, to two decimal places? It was 5.35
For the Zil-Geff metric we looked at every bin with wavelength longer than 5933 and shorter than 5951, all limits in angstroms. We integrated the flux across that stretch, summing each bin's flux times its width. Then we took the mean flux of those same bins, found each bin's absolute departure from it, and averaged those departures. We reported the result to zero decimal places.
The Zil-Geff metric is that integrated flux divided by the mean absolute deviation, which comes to 263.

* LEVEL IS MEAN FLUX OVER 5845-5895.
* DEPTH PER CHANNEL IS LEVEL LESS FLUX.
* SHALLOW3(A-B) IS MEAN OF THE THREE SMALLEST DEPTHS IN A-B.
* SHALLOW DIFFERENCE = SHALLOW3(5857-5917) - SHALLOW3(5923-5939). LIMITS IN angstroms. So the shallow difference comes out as 0.014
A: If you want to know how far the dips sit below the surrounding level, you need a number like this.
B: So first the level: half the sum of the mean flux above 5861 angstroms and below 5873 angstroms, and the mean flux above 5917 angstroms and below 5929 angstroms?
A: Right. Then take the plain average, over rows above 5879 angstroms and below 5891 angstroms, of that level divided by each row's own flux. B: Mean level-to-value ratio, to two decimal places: 1.17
